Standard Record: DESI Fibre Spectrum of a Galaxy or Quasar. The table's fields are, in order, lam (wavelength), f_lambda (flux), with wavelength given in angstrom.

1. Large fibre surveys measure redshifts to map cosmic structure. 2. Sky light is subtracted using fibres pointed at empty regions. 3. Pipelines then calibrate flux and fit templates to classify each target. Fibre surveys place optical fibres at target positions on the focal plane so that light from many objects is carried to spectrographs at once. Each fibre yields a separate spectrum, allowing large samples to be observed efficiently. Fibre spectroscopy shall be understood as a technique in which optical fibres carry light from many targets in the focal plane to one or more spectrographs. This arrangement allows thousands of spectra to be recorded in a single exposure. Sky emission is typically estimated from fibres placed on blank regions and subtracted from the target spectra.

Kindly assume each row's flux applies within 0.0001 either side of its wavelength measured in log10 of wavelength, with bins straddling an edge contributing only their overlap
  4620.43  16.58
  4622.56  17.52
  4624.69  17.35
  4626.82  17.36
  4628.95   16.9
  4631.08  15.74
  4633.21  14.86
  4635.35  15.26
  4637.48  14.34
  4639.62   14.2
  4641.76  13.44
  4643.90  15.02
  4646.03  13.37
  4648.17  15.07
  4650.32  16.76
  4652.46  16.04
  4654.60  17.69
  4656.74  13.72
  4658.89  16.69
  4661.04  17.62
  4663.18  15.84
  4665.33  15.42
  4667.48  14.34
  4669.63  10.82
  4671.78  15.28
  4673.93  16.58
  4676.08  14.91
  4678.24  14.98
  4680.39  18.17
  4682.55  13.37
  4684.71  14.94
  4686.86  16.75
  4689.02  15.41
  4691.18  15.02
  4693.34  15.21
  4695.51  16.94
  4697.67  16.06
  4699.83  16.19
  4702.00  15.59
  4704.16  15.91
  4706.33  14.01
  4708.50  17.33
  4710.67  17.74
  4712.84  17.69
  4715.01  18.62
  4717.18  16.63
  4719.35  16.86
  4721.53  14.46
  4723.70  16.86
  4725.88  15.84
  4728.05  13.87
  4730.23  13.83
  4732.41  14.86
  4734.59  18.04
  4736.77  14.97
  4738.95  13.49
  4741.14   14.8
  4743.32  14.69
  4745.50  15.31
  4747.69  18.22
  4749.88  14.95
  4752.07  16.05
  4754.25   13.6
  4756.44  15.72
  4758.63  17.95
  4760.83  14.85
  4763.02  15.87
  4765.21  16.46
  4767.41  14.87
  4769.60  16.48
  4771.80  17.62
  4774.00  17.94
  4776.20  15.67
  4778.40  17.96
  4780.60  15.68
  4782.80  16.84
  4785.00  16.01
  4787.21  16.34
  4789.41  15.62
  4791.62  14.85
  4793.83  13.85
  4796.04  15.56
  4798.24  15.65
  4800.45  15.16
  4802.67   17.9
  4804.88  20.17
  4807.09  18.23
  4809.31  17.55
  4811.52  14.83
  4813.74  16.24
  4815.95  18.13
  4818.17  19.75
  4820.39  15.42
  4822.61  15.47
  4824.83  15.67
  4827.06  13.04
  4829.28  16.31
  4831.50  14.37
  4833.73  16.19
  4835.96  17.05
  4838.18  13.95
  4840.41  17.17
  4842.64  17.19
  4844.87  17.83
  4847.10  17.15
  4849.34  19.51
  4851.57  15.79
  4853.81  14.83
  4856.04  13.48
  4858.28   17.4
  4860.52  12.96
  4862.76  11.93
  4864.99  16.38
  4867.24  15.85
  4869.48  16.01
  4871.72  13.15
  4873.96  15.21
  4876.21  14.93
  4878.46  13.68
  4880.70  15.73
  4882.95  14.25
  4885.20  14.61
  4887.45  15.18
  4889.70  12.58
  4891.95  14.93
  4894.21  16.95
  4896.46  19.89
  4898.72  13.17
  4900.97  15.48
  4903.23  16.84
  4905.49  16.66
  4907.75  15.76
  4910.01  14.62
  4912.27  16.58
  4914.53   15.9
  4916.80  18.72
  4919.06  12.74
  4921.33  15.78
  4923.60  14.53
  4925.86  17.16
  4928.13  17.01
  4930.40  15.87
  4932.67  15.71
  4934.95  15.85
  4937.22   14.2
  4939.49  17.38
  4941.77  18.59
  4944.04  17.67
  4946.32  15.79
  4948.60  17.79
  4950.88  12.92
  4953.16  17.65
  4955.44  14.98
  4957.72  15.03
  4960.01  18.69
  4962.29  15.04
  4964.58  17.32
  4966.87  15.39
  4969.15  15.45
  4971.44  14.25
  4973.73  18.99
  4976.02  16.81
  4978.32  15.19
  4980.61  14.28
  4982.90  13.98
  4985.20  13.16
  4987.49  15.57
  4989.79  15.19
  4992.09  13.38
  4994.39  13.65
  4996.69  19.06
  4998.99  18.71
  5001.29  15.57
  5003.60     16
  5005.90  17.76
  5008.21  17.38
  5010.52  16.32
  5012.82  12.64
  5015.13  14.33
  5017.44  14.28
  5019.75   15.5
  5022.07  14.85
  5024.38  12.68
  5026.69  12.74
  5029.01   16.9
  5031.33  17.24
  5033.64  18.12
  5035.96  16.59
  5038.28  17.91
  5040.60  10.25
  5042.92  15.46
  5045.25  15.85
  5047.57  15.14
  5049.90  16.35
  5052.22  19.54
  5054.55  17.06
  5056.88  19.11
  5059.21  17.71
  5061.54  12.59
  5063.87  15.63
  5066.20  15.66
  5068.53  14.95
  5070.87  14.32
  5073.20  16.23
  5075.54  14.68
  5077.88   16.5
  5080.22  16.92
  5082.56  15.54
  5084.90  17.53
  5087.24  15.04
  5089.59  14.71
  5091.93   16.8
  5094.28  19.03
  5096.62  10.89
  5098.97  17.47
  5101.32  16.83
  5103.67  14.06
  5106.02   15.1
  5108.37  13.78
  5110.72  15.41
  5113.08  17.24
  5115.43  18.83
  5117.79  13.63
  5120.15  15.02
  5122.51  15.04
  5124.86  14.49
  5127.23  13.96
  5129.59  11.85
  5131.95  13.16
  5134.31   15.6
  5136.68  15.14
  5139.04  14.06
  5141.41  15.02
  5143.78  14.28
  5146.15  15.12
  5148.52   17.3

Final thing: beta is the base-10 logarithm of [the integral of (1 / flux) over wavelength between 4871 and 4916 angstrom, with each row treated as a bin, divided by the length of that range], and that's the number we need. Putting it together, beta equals -1.18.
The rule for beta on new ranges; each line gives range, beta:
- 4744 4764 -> -1.20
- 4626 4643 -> -1.18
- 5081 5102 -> -1.19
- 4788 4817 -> -1.21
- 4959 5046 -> -1.18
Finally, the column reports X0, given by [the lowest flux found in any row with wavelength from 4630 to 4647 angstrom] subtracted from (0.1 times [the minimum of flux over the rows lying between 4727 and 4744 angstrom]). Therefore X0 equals -12.0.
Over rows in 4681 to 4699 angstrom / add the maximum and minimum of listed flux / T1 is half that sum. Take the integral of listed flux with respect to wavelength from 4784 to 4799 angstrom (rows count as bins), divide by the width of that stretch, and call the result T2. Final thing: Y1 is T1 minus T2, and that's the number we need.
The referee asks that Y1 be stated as -0.2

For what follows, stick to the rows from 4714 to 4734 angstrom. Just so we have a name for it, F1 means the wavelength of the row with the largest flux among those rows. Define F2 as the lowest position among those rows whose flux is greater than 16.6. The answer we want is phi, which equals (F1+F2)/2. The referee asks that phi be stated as 4715.0 angstrom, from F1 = 4715.01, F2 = 4715.01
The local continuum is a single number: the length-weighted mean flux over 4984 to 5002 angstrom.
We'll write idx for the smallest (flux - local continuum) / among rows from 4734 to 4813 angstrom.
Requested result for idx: -2.0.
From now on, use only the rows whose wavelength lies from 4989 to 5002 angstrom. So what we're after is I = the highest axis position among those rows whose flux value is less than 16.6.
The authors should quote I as 5001.29 angstrom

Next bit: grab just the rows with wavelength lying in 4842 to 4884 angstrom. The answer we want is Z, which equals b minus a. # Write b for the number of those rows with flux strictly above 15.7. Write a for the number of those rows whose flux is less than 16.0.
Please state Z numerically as -2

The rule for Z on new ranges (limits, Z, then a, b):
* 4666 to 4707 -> -6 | 13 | 7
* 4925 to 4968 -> 3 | 10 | 13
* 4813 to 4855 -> 4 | 8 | 12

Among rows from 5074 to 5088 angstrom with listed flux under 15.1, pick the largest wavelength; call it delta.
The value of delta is 5087.24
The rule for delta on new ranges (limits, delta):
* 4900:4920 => 4919.06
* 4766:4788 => 4767.41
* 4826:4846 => 4838.18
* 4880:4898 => 4891.95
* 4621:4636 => 4633.21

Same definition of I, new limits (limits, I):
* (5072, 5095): 5089.59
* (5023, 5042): 5040.60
